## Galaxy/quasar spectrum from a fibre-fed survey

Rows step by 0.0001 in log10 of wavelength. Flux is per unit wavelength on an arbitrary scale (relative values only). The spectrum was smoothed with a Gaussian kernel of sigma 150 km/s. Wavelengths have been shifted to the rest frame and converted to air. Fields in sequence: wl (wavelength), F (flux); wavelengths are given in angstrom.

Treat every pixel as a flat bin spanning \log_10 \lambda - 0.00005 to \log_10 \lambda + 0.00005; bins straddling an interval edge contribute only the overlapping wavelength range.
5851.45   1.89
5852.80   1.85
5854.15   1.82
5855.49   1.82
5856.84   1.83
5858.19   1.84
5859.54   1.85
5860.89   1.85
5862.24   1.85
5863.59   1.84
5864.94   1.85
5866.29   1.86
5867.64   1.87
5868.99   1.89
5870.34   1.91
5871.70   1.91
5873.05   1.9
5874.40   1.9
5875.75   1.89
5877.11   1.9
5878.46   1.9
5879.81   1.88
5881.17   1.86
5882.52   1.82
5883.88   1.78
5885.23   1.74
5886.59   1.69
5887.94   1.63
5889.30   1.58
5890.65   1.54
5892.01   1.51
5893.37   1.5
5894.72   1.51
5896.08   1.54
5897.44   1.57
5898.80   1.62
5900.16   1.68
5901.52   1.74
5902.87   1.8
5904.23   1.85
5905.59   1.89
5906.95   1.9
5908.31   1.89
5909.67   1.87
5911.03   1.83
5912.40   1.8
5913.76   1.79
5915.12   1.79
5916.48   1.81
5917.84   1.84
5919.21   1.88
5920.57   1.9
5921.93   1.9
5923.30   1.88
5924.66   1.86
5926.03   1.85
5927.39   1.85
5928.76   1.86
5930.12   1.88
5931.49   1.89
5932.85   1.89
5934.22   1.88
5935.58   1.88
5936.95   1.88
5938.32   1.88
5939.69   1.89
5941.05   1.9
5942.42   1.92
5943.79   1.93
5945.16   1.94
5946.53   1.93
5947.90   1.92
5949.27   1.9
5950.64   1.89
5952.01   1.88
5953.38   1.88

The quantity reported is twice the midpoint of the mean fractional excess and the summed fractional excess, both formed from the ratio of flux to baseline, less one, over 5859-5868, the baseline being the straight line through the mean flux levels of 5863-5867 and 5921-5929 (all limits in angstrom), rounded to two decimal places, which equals 0.01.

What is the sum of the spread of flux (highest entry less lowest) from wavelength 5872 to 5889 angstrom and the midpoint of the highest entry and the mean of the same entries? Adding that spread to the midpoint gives 2.13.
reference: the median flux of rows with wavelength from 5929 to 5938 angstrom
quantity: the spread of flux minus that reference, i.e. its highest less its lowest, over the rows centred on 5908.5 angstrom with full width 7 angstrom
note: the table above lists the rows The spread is 0.07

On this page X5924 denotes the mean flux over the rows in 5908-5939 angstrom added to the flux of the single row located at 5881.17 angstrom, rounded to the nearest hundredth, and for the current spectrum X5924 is 3.72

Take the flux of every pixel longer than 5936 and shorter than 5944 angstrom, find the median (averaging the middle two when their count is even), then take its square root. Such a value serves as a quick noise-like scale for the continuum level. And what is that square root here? 1.38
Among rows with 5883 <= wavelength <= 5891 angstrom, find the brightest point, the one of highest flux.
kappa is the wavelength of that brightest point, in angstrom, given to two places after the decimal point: 5883.88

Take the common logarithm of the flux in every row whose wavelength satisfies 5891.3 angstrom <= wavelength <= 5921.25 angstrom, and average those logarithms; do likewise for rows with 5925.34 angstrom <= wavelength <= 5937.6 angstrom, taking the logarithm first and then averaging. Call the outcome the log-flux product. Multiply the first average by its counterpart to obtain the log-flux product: 0.066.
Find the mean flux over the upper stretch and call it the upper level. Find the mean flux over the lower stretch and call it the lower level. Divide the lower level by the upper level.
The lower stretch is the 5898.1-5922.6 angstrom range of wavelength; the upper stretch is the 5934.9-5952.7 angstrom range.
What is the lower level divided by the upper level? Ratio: 0.96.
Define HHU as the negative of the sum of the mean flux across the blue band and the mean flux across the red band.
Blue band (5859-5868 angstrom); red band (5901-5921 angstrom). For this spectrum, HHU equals -3.69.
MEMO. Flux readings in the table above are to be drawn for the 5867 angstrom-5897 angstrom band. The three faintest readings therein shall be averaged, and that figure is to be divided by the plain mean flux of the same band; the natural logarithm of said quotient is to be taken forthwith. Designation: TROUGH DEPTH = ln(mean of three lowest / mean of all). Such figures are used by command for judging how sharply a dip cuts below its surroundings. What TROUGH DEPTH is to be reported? -0.15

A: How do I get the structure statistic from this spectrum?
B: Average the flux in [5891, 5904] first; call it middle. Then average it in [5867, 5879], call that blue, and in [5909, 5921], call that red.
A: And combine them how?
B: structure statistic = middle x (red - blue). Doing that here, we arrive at -0.1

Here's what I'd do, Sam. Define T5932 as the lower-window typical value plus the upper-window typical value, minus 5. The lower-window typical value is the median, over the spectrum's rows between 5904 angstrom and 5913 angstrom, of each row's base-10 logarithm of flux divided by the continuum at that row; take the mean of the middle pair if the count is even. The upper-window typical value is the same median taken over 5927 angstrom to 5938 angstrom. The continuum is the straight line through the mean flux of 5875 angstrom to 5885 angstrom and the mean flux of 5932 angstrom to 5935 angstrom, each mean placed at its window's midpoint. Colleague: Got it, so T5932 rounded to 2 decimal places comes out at -5.00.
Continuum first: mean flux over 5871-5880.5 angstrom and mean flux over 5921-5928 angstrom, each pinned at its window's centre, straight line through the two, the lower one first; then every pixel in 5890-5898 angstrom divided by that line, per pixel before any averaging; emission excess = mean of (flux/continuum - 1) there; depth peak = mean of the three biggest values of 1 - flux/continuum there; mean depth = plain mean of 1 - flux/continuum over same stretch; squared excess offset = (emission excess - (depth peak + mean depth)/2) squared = 0.15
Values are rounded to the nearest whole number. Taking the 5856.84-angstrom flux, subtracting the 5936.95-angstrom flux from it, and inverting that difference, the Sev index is -20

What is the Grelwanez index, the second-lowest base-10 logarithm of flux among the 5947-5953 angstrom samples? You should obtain 0.276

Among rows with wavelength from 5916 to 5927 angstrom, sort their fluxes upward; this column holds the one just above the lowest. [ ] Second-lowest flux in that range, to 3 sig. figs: 1.84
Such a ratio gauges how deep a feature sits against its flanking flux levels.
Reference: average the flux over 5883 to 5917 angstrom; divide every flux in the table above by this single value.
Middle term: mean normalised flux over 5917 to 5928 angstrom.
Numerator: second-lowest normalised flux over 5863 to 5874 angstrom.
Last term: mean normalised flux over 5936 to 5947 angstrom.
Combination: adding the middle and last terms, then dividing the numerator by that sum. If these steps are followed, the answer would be 0.490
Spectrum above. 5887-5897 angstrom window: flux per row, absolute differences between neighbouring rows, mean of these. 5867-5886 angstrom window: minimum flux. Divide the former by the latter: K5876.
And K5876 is 0.016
